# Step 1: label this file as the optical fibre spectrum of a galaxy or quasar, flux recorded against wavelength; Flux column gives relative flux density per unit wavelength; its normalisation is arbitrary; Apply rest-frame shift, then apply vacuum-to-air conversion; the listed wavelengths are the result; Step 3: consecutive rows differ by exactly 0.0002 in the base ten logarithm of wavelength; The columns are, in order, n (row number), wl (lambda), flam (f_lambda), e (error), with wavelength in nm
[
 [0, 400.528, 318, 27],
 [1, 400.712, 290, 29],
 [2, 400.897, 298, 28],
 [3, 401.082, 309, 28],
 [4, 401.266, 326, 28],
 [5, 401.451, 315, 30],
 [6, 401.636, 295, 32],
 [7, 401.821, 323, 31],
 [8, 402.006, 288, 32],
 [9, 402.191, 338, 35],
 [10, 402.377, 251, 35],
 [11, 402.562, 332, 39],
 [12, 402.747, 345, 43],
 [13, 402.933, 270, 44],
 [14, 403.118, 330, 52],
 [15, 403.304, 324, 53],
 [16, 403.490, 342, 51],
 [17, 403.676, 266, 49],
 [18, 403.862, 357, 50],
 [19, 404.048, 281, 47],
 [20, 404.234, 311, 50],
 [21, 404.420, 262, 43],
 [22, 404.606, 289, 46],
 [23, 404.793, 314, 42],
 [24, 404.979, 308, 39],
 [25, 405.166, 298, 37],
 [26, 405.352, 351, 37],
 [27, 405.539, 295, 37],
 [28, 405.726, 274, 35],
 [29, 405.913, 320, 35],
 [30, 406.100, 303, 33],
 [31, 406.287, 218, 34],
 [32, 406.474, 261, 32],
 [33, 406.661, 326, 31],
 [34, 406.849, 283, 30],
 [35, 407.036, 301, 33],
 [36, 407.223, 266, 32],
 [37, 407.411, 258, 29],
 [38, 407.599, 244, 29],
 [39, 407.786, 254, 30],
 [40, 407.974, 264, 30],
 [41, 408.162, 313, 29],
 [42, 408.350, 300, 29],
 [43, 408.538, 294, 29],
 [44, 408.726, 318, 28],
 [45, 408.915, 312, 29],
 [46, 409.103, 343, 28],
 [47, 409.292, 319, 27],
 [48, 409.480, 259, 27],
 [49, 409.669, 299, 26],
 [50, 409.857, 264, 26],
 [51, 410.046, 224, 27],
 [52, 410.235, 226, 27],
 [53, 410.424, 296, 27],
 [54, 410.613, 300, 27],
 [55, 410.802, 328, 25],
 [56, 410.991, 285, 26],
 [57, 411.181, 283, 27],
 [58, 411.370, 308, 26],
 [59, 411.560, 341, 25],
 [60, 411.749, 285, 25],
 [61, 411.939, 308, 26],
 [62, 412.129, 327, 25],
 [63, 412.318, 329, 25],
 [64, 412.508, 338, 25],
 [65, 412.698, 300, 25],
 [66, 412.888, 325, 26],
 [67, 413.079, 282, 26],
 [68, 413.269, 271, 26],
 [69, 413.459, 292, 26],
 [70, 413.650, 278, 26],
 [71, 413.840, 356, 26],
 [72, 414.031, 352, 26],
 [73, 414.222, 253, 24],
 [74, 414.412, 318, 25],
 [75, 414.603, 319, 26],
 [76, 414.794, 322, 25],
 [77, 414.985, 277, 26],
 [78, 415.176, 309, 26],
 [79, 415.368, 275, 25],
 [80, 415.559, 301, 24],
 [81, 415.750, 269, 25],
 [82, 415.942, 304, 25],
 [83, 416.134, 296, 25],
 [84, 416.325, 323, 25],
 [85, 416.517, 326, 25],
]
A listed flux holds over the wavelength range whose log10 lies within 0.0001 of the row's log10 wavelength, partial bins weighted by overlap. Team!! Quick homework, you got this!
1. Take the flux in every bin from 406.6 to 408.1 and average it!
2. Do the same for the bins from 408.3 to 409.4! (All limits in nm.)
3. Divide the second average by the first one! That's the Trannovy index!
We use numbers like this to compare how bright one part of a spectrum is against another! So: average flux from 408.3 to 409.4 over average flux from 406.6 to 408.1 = 1.15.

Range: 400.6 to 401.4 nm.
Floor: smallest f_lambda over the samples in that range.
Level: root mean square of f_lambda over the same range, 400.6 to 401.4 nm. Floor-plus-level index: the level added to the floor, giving 596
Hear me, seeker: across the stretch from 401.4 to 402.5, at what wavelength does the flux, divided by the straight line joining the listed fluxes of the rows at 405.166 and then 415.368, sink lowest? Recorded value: 402.377 nm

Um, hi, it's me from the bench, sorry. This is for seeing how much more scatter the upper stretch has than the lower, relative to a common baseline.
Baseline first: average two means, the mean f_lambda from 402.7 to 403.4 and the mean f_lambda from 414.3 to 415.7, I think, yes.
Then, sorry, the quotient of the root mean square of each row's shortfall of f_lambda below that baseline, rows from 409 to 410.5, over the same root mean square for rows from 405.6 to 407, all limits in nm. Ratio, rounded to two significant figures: 1.2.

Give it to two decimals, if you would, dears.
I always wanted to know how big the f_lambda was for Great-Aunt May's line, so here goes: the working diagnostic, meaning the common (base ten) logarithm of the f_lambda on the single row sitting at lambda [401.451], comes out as 2.50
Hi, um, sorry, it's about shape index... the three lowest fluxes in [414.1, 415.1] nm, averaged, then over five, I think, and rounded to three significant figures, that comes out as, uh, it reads 56.5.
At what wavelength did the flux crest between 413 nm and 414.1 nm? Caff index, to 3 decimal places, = 413.840 nm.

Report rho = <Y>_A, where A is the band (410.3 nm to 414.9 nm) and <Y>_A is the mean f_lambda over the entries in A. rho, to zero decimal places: 308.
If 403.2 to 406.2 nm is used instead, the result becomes 306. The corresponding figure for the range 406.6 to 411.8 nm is 289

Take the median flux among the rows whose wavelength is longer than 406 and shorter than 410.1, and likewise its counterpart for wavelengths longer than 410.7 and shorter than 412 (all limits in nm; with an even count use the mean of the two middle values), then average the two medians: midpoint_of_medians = 298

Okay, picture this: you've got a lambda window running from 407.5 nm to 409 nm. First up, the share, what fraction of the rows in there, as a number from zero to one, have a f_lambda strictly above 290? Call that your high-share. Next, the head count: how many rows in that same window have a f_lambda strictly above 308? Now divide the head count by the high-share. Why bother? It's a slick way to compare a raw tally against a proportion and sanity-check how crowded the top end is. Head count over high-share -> 4.8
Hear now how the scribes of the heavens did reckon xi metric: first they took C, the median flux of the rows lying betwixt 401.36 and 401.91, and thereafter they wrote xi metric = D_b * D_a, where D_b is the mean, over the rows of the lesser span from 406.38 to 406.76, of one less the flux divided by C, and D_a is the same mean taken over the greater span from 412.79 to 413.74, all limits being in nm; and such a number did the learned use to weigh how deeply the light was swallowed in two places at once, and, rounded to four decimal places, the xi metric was 0.0055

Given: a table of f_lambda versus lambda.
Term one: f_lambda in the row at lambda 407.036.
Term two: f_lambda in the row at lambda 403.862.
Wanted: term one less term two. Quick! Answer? -56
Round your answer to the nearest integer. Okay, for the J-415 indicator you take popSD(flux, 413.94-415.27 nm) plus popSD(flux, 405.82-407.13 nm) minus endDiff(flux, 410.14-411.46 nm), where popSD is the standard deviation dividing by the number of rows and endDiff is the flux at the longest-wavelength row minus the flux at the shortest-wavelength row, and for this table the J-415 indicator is -17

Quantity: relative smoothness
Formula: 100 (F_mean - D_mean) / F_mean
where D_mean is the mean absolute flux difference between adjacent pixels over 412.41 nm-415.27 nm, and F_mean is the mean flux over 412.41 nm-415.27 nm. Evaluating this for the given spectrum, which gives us 89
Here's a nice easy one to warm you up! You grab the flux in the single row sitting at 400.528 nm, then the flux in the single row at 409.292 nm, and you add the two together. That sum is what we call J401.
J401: 637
